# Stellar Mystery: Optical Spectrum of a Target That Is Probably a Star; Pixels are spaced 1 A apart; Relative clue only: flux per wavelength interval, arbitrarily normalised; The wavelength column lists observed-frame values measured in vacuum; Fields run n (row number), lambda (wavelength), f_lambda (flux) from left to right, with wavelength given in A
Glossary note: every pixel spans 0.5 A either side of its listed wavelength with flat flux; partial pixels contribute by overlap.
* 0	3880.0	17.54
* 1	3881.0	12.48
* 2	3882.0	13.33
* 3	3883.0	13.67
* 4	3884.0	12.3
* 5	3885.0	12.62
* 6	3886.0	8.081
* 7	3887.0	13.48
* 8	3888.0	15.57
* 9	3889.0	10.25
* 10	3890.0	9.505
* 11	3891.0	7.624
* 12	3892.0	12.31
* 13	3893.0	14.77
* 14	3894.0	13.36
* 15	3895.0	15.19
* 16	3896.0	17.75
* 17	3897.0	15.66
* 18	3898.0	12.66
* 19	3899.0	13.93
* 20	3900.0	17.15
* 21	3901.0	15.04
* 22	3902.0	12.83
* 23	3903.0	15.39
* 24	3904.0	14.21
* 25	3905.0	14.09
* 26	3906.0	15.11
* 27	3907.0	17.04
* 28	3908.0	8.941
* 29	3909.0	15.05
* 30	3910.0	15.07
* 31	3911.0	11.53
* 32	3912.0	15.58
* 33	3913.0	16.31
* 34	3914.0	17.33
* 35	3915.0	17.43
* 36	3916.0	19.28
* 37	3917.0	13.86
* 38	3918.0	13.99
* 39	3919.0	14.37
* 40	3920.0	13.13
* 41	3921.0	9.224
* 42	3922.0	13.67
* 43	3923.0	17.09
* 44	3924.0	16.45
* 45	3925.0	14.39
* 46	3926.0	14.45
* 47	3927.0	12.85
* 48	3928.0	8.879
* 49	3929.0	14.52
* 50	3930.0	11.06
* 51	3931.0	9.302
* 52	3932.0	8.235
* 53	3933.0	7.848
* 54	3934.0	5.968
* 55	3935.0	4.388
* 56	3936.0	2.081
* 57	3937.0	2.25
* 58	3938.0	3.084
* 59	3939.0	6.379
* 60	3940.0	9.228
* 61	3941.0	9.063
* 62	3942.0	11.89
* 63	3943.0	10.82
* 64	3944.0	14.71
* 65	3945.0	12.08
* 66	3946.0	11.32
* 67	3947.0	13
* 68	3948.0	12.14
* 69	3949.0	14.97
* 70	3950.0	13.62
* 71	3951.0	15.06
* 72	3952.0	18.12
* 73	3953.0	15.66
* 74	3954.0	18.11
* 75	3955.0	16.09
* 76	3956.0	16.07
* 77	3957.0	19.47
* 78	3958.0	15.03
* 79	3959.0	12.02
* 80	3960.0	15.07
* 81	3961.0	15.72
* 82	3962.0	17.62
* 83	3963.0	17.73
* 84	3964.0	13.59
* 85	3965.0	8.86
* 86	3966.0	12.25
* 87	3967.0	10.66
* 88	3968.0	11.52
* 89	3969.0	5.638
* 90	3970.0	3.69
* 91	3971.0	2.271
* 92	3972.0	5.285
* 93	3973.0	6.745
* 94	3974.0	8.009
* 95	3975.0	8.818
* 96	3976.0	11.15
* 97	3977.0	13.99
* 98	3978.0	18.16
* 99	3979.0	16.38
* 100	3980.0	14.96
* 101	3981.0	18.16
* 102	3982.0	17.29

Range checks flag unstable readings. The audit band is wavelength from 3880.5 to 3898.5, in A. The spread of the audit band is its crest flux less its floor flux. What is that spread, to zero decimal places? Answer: 10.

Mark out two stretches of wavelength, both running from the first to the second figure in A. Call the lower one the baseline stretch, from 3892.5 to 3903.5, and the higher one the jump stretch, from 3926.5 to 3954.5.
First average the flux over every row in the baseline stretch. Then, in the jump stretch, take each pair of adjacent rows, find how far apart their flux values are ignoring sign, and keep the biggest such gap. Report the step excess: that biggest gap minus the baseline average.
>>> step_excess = -9.2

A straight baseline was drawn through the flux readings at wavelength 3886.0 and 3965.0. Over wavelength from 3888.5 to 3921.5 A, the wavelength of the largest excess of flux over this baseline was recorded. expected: 3916.0 A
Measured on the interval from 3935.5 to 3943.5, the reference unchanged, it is 3942.0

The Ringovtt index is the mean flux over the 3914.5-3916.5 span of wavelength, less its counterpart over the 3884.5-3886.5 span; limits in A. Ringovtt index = 8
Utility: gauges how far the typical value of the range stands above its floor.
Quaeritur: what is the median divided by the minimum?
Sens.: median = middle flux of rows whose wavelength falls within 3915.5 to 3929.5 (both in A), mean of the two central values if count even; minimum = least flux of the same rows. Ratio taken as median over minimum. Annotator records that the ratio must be 1.60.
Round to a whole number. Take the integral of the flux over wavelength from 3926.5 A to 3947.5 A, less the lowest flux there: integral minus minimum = 187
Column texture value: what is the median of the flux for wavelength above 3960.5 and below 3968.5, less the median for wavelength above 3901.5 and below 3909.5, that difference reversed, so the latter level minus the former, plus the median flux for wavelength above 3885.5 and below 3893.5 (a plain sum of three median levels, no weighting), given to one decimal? 13.0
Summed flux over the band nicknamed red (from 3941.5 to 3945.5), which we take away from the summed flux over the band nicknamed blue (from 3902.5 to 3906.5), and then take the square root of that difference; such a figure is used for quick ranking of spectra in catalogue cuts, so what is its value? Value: 3.0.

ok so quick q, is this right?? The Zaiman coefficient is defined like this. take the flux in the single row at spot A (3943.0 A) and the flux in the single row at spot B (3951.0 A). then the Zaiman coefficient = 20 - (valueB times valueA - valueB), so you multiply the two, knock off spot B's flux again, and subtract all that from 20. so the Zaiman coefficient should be -128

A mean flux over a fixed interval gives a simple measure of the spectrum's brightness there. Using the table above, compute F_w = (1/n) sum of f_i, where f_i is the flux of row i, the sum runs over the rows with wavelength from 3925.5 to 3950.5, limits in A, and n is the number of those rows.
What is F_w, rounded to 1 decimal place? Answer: 9.8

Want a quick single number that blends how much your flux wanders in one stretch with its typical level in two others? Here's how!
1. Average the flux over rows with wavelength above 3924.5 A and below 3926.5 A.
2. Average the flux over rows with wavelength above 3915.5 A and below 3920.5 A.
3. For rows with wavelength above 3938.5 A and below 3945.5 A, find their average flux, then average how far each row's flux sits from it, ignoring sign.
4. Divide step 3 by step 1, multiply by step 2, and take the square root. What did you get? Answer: 1.5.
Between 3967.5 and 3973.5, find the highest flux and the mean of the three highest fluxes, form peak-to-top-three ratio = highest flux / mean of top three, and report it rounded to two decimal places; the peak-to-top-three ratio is 1.45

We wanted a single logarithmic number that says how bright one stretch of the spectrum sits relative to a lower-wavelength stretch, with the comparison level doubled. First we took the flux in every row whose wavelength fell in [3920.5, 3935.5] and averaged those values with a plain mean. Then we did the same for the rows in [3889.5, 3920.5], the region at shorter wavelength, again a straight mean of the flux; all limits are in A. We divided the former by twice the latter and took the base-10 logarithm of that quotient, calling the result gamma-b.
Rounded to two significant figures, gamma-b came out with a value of -0.41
